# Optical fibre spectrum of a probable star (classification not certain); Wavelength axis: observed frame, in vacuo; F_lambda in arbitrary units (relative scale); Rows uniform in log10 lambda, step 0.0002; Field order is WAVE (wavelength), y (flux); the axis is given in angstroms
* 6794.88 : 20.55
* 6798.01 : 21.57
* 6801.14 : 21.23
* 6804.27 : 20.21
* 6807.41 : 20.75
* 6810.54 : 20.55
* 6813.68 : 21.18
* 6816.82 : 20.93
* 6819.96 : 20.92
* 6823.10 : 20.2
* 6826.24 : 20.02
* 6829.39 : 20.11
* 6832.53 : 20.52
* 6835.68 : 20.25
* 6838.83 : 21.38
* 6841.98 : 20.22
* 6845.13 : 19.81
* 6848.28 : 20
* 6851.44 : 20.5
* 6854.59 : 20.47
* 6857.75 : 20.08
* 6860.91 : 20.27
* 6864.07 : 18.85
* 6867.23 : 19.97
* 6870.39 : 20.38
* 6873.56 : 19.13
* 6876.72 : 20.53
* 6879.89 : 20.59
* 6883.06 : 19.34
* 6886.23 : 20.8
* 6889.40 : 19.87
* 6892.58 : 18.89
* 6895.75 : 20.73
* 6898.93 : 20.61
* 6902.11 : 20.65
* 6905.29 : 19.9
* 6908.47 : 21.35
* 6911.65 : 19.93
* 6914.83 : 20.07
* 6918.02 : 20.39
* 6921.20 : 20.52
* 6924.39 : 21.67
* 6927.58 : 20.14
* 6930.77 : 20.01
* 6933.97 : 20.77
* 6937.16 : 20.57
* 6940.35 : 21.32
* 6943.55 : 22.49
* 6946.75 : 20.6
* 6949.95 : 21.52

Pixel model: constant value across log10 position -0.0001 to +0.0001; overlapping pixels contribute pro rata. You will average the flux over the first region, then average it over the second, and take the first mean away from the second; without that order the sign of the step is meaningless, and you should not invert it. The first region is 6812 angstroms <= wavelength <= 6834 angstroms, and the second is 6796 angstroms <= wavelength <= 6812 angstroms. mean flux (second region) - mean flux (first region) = 0.31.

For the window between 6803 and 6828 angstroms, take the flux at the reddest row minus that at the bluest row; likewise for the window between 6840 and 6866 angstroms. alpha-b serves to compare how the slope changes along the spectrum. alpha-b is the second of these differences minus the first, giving -1.2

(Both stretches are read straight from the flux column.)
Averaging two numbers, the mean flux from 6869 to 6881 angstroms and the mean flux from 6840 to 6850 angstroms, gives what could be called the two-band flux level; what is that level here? 20.1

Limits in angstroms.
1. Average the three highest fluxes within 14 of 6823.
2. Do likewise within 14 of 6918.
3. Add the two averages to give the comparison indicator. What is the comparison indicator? 42.2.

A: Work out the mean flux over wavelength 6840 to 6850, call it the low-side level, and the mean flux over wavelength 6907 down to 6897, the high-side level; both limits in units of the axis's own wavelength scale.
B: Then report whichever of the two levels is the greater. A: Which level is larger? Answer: 20.4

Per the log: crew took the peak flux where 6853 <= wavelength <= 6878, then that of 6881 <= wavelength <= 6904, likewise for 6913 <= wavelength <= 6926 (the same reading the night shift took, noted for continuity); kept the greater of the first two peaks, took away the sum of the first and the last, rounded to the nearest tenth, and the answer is -21.4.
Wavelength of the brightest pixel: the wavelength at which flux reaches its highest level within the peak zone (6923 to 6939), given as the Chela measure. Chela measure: 6924.39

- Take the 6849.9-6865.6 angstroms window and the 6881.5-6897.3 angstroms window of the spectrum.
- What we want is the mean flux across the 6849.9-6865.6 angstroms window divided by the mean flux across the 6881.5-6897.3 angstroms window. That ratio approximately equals 1.01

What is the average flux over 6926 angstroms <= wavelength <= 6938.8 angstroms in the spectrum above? 20.4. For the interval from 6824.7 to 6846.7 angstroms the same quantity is 20.3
